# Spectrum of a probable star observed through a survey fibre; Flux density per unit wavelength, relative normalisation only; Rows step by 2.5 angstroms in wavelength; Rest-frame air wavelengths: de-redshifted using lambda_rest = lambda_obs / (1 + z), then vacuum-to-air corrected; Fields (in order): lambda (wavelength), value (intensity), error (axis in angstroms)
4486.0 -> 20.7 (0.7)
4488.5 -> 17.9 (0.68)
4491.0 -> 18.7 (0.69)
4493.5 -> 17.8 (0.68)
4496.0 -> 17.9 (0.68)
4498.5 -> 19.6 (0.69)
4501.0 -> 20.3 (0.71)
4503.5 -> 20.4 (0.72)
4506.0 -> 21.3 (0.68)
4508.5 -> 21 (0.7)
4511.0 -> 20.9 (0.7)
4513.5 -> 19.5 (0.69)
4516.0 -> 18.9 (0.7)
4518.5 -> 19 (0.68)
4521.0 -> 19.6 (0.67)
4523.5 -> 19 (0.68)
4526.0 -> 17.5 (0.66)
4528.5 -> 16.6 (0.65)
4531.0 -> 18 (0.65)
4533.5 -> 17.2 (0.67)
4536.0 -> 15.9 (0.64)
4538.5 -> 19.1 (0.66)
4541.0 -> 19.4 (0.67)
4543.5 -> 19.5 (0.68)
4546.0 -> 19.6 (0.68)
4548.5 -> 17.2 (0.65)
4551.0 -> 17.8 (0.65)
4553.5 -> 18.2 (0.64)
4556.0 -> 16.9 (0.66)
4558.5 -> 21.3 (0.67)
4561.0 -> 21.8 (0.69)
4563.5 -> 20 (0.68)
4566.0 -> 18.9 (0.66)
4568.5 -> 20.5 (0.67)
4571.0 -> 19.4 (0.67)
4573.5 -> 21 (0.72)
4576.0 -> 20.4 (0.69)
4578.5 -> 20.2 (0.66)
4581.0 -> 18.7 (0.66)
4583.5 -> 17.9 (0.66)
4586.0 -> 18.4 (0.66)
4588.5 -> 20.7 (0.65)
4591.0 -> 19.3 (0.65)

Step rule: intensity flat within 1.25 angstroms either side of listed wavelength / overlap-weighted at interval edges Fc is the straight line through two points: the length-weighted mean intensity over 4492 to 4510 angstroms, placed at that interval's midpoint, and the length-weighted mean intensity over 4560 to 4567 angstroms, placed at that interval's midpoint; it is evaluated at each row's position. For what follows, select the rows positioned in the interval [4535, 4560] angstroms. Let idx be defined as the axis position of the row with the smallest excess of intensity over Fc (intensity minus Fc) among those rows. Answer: 4536.0 angstroms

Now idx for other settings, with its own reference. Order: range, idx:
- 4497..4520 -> 4516.0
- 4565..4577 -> 4566.0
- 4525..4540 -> 4536.0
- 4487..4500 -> 4493.5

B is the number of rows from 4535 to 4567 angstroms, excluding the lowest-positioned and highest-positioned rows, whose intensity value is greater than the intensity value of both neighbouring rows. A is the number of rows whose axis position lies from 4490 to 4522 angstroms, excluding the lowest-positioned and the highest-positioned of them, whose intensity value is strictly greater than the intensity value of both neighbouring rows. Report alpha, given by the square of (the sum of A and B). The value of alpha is 16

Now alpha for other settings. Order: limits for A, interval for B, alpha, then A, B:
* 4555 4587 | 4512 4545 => 25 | 3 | 2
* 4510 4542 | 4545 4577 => 36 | 2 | 4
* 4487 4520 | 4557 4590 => 25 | 2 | 3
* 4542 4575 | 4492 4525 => 36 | 4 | 2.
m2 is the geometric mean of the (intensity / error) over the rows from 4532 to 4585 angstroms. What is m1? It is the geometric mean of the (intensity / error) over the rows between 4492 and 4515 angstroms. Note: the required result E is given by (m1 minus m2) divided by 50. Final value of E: 0.001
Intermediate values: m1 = 28.5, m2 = 28.5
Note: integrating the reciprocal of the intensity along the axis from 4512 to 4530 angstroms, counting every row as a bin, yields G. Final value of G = 0.970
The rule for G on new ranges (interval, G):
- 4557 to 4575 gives 0.886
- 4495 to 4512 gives 0.843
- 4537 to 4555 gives 0.969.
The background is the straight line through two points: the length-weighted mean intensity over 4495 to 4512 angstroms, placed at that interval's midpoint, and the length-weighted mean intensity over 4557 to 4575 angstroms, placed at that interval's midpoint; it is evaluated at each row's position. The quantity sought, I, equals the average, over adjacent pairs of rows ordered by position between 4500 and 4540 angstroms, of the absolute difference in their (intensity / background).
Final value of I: 0.045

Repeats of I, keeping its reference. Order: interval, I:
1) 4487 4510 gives 0.034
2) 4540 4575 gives 0.064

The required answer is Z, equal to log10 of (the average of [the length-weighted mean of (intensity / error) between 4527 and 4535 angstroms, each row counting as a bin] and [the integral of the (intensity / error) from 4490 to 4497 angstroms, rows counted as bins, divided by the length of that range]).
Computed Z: 1.42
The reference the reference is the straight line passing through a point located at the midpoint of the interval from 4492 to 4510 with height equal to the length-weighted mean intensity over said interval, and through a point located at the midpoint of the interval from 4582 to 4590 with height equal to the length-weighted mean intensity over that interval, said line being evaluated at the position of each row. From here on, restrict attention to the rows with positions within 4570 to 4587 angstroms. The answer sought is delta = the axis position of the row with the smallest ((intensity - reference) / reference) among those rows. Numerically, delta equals 4583.5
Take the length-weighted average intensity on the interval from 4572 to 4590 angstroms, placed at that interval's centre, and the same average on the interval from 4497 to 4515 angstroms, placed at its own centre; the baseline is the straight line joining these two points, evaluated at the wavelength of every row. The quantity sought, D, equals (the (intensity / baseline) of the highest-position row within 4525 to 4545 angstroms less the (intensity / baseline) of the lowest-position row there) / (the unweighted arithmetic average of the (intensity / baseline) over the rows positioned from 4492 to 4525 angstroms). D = 0.11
